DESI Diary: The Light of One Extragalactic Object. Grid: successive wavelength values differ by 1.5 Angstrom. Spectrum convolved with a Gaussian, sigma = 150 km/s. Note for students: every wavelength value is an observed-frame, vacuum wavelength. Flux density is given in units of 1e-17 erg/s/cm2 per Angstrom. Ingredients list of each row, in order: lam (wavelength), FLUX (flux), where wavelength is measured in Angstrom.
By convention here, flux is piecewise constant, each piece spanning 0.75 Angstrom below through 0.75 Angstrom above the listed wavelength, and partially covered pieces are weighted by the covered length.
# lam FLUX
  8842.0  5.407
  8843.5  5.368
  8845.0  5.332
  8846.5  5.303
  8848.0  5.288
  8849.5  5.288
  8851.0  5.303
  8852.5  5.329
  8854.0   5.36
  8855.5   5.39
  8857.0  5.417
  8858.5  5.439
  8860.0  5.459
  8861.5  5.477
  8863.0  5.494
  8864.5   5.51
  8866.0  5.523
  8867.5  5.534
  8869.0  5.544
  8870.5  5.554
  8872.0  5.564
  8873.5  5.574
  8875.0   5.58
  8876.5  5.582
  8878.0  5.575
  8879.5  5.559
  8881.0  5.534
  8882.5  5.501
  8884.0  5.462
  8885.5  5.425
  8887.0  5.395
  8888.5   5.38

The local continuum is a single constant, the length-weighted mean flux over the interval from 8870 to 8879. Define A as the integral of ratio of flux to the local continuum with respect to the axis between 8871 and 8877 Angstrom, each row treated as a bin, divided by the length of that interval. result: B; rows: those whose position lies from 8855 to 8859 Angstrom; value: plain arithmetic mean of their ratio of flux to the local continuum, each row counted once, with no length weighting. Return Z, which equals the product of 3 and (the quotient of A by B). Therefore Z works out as 3.09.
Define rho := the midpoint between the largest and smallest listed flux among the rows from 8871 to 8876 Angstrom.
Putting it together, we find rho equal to 5.57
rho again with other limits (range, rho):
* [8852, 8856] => 5.36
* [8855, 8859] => 5.41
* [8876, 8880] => 5.57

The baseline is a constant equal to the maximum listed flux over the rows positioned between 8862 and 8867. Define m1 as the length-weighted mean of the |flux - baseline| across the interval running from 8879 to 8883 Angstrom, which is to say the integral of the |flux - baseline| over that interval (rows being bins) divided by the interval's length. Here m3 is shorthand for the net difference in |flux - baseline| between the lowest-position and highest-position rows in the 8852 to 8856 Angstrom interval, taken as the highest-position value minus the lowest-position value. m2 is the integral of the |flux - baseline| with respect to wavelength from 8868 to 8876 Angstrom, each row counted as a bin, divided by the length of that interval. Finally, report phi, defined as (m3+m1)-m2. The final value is -0.08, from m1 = 0.02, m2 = 0.04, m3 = -0.061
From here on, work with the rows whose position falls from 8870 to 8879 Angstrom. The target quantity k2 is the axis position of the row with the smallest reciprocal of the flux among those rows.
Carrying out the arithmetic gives 8876.5 Angstrom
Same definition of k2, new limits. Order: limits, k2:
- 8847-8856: 8855.5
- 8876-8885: 8876.5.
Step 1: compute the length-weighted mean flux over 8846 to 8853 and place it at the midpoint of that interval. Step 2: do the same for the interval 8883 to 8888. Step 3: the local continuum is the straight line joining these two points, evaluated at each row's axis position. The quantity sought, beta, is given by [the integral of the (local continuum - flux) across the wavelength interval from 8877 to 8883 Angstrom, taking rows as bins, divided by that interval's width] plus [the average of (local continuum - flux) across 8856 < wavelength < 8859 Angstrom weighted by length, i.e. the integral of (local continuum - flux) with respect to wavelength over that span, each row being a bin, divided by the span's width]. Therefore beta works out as -0.23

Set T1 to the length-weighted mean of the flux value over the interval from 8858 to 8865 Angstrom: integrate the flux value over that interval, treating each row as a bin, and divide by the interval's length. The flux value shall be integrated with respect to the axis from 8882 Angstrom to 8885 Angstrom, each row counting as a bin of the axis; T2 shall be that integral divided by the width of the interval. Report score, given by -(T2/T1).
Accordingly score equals -1.00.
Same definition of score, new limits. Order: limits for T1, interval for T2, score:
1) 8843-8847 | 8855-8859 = -1.02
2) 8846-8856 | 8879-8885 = -1.04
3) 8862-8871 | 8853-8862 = -0.98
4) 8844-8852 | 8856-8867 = -1.03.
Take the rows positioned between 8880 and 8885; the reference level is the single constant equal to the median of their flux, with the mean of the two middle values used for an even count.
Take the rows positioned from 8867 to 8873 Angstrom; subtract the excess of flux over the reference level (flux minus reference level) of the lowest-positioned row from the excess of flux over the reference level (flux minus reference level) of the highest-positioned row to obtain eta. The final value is 0.03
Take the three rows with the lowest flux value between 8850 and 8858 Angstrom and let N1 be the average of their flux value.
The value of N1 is 5.33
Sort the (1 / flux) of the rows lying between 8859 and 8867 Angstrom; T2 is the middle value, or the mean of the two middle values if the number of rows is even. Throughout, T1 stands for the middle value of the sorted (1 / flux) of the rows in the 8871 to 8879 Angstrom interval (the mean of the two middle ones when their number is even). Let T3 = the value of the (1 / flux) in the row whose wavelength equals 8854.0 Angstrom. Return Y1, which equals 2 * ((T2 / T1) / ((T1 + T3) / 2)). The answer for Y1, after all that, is 11.1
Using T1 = 0.179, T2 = 0.182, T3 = 0.187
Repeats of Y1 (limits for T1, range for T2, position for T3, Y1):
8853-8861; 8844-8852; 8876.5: 11.2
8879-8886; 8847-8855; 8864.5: 11.4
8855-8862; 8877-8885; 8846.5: 10.6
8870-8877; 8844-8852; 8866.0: 11.7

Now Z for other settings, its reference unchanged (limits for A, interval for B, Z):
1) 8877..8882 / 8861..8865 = 3.03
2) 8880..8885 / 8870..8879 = 2.96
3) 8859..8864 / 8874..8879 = 2.94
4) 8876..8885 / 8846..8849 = 3.13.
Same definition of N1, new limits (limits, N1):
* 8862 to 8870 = 5.51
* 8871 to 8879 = 5.57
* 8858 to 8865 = 5.46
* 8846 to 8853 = 5.29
